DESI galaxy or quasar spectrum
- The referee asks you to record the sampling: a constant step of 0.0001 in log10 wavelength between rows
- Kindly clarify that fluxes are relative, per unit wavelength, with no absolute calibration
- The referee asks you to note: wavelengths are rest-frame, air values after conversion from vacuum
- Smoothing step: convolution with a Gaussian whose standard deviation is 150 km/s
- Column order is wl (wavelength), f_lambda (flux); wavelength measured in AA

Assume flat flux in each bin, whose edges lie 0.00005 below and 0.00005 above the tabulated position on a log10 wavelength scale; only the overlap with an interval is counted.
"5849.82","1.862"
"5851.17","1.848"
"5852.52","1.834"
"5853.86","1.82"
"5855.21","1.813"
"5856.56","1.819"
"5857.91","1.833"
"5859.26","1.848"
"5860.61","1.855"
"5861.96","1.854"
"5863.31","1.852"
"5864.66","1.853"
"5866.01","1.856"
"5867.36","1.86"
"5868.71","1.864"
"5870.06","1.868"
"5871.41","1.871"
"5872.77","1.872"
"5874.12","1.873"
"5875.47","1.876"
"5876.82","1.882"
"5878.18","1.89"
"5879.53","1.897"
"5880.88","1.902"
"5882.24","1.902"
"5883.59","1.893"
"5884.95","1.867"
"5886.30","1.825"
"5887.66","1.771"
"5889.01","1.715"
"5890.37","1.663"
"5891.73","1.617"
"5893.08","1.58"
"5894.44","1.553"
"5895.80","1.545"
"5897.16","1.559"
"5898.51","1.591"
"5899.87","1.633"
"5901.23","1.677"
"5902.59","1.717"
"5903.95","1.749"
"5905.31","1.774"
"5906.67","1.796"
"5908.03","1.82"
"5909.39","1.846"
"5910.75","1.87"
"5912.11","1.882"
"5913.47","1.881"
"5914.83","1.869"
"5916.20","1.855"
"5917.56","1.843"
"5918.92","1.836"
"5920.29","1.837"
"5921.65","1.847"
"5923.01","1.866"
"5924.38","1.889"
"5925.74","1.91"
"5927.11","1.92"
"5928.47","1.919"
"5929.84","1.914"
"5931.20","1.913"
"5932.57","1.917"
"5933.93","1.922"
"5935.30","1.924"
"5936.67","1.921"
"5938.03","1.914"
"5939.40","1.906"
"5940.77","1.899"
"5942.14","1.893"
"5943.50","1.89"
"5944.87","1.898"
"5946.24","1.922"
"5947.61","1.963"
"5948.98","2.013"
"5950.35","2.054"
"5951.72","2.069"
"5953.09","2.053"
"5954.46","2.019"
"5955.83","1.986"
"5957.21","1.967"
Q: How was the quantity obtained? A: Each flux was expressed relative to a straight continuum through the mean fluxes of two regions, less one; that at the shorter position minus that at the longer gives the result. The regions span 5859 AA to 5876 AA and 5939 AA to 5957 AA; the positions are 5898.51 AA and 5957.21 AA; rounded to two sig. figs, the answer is -0.16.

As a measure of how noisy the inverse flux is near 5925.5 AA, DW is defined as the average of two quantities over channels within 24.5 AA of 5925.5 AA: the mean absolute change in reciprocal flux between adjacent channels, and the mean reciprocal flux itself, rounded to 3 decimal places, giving 0.269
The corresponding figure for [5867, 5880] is 0.267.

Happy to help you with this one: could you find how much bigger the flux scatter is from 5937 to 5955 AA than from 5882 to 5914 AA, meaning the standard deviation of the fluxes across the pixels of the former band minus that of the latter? -0.052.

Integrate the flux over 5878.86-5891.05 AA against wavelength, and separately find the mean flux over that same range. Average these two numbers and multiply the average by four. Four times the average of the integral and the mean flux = 48.2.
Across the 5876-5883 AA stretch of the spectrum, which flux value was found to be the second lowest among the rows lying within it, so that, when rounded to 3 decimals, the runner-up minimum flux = 1.890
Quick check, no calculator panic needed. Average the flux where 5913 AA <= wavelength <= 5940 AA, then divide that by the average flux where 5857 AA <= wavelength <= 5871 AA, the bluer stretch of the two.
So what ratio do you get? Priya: 1.02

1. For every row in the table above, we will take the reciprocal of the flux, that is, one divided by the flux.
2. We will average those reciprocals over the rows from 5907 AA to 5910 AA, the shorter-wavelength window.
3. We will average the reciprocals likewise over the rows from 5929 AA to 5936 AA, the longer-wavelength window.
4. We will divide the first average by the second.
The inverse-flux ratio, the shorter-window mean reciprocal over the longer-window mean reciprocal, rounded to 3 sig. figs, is 1.05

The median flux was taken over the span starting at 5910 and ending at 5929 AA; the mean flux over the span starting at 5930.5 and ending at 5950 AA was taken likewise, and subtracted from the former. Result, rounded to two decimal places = -0.05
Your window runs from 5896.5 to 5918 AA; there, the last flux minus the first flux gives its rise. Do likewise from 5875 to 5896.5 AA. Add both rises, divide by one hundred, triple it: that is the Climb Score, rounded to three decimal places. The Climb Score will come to -0.001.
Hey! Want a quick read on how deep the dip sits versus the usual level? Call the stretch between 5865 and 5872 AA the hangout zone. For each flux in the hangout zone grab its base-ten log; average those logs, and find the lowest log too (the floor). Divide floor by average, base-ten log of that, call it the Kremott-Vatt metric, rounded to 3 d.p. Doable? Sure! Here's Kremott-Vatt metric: -0.003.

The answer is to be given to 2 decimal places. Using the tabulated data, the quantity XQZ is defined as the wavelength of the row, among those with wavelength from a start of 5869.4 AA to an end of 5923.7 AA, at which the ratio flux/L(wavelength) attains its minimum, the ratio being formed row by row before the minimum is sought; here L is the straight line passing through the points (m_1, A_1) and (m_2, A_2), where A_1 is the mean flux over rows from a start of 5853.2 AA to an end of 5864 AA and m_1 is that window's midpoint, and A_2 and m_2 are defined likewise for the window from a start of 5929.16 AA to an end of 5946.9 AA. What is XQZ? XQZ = 5895.80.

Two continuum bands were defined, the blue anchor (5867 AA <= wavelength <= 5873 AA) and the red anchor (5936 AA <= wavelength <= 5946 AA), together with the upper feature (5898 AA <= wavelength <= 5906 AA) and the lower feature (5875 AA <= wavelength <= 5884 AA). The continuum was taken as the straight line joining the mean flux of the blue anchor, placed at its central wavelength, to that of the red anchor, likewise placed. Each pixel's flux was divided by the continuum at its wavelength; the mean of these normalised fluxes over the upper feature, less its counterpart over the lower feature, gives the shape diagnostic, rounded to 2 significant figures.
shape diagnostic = -0.11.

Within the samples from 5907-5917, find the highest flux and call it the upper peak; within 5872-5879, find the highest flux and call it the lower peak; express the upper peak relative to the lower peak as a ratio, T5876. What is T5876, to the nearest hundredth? 1.00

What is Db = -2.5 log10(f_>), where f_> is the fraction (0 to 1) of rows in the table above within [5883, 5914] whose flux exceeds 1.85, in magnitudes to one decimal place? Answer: 1.7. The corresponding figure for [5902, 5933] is 0.6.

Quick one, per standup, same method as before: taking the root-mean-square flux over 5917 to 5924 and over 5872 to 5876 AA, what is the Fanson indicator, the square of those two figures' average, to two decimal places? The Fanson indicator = 3.46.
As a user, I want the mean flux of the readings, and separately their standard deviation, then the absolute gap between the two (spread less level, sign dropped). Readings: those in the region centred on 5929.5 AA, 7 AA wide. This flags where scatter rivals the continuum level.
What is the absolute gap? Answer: 1.91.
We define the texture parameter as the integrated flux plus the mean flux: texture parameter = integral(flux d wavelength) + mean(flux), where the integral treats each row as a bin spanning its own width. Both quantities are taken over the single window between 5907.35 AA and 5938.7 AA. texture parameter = 61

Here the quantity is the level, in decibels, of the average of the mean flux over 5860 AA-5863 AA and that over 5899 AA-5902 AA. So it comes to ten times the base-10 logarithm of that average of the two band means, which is 2.44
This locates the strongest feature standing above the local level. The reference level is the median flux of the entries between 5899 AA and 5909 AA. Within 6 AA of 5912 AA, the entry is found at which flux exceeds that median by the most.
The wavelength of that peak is 5912.11 AA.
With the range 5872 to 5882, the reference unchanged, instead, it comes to 5880.88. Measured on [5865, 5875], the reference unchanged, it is 5874.12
